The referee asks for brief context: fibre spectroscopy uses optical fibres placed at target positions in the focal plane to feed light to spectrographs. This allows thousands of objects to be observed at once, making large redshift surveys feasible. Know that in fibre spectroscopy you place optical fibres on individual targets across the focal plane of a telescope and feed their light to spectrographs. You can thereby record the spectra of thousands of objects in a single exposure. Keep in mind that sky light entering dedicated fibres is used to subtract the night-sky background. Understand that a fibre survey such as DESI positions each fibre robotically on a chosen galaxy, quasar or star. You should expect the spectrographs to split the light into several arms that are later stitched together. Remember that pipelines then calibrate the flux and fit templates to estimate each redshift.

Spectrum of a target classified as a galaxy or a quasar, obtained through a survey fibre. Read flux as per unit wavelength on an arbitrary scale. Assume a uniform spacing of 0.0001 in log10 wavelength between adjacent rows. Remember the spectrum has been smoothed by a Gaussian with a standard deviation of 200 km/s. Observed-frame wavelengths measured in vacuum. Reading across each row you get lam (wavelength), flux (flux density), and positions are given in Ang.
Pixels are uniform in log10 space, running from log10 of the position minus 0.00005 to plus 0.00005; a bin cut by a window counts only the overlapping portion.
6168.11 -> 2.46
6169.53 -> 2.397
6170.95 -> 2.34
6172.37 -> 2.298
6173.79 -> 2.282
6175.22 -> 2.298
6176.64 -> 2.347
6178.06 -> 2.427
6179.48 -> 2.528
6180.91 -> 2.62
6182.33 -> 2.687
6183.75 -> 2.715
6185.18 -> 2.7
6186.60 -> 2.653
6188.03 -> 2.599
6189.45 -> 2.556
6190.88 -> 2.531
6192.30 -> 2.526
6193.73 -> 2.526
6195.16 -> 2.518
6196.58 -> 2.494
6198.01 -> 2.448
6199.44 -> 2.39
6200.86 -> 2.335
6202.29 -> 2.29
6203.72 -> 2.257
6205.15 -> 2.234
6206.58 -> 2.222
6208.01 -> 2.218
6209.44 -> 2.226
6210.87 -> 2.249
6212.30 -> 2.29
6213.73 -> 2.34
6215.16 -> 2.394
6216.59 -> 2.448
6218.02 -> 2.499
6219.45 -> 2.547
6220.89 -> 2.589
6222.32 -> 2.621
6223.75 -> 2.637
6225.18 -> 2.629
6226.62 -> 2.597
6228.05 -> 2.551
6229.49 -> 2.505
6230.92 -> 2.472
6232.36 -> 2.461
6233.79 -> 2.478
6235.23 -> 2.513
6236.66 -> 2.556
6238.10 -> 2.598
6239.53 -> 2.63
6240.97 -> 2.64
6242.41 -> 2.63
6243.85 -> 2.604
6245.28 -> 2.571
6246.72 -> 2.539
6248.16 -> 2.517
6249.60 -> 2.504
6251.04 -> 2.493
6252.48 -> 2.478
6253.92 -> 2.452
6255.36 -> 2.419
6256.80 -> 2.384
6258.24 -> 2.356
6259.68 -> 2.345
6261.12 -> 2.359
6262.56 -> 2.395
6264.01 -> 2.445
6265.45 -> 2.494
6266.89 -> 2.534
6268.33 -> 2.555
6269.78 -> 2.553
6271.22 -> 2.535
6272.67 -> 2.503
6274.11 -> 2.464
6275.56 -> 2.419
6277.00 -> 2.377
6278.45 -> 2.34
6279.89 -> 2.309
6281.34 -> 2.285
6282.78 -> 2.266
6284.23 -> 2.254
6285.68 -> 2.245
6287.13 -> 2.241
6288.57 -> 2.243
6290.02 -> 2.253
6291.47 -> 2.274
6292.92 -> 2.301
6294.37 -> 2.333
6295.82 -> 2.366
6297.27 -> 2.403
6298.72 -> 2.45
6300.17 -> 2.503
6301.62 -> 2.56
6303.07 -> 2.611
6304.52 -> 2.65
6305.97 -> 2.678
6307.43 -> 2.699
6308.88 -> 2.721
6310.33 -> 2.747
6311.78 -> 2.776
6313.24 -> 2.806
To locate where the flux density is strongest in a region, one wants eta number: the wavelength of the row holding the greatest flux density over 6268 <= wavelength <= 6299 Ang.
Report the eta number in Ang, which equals 6268.33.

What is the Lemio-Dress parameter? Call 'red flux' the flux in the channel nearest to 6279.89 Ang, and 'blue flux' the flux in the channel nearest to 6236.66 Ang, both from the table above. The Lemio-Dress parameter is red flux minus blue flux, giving -0.25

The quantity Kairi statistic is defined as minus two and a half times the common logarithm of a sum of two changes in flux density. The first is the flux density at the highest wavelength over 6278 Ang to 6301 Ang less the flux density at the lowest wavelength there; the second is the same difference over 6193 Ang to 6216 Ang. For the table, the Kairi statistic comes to 3.8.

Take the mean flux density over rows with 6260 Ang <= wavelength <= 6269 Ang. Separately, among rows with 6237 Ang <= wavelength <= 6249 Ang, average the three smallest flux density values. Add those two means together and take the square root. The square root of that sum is 2.24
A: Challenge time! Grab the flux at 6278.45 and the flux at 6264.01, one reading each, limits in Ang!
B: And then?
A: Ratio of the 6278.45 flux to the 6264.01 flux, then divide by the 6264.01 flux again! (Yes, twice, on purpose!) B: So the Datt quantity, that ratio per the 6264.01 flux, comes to 0.391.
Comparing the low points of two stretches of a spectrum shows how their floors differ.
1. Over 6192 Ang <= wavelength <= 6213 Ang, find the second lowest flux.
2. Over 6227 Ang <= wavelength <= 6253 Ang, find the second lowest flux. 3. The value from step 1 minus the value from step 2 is -0.25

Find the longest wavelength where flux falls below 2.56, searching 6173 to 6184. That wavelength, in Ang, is 6179.48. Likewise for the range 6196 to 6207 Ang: 6206.58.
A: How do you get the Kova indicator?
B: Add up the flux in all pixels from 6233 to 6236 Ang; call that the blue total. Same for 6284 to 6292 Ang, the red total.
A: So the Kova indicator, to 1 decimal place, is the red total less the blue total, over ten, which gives 0.9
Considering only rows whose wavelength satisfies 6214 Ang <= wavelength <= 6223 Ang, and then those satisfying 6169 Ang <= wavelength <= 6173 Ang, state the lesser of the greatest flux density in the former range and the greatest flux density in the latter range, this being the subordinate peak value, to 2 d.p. 2.40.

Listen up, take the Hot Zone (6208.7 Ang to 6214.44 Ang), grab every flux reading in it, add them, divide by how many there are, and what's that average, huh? 2.28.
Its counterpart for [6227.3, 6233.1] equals 2.50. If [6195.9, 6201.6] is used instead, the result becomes 2.42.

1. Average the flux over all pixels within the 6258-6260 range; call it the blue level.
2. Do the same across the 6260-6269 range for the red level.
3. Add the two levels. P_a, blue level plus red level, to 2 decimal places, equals 4.81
